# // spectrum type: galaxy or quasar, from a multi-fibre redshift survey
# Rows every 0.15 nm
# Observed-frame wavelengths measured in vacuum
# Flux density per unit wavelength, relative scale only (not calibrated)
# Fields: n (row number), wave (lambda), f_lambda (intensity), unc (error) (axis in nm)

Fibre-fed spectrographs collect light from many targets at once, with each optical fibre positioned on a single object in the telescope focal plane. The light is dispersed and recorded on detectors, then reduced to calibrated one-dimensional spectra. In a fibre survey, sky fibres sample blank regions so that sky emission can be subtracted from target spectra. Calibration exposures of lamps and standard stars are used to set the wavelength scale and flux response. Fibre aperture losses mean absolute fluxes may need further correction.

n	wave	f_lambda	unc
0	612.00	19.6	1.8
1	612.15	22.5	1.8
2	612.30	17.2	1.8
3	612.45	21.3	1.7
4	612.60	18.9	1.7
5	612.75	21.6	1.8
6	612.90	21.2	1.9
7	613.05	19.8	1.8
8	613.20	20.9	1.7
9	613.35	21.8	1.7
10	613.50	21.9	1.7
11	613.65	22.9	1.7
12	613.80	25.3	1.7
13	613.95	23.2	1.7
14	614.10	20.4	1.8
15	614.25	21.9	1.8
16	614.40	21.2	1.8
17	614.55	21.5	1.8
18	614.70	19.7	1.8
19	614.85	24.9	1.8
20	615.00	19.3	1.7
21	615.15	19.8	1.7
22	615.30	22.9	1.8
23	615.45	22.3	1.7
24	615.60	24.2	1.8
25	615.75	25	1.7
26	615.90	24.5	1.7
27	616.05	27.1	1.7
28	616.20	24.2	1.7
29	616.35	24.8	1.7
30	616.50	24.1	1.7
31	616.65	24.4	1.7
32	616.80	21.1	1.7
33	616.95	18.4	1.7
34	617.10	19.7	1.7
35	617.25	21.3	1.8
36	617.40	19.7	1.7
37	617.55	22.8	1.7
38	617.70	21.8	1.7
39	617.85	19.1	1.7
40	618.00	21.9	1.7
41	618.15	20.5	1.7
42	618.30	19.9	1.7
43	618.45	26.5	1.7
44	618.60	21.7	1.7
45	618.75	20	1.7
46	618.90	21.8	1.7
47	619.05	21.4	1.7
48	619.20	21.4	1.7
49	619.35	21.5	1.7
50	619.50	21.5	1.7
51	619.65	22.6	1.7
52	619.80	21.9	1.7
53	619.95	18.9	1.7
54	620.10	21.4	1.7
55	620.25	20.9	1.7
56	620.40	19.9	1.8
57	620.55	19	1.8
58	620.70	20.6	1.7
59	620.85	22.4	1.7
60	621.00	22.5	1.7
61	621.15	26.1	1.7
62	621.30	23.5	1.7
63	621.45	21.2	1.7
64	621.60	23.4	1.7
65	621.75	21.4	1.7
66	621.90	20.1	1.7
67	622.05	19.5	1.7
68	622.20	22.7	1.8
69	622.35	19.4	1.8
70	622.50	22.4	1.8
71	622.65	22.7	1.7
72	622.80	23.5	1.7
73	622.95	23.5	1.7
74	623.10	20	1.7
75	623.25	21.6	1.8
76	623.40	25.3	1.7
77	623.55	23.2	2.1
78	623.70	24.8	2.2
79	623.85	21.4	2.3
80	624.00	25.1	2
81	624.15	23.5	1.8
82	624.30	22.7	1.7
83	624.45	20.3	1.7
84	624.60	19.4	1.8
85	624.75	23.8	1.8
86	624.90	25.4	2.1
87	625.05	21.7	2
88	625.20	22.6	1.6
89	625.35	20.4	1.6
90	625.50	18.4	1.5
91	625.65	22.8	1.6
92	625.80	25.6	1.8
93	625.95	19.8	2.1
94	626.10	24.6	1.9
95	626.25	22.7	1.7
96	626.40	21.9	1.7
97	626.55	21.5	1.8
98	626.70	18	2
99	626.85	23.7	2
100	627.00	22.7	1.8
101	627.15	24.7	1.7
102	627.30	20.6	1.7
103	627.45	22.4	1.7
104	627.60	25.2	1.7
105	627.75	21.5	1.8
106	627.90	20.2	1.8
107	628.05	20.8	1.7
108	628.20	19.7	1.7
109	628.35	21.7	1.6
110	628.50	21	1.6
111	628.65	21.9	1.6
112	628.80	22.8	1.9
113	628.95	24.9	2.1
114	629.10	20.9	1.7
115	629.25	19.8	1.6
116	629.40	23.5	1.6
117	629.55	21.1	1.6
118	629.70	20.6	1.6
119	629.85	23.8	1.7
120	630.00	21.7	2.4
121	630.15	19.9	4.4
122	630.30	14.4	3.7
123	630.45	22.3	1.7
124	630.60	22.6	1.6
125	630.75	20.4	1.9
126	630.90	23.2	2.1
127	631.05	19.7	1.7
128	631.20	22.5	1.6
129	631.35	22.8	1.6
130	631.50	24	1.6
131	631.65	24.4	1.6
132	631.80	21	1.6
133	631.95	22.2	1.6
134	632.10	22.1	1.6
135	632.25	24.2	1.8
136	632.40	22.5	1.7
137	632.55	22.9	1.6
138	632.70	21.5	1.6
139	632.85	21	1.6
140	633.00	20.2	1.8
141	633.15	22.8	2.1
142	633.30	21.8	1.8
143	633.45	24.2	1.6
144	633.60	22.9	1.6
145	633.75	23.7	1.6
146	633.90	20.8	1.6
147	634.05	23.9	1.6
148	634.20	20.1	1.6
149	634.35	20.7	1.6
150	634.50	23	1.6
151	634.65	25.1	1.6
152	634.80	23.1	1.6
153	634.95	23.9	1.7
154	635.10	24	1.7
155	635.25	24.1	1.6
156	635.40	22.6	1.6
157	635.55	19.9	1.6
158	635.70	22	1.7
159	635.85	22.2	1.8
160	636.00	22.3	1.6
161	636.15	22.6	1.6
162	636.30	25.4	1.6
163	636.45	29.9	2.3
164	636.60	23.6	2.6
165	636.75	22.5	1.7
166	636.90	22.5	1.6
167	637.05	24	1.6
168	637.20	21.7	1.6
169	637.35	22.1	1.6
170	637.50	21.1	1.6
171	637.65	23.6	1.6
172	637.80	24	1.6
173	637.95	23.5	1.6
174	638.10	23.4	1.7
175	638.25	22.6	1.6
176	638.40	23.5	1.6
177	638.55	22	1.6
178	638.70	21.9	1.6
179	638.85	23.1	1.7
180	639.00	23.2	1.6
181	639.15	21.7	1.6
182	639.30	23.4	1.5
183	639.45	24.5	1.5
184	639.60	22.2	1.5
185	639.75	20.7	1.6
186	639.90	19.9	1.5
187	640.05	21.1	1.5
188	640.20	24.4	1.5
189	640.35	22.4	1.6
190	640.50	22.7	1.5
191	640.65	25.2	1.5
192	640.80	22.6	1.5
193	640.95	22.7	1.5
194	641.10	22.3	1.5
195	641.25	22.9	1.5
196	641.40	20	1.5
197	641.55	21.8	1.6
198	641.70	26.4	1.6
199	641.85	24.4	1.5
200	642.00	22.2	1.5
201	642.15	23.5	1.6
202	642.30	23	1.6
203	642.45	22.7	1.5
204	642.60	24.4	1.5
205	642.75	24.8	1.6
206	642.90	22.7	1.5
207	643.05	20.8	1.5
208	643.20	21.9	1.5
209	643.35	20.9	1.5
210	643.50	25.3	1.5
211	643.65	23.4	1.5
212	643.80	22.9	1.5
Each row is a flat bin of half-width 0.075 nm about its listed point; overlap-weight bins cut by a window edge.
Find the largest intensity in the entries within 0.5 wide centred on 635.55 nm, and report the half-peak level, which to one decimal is 11.3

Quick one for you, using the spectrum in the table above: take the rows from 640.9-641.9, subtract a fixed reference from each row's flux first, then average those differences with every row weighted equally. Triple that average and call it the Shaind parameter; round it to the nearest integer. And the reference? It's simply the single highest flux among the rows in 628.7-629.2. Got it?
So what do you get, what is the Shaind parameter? -6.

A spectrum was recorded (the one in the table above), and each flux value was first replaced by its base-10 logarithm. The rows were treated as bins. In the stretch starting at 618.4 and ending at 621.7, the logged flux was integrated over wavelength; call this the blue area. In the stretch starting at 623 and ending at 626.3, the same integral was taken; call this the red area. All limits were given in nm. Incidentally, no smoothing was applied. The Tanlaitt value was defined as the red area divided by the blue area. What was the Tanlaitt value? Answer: 1.01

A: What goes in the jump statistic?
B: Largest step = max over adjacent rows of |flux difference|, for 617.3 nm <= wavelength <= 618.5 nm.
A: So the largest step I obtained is 6.6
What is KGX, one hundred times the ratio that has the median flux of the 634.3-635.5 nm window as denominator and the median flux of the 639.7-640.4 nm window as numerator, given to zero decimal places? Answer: 90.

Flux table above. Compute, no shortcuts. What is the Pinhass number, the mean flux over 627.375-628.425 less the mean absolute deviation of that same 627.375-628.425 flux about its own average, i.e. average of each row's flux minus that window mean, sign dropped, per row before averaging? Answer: 20.4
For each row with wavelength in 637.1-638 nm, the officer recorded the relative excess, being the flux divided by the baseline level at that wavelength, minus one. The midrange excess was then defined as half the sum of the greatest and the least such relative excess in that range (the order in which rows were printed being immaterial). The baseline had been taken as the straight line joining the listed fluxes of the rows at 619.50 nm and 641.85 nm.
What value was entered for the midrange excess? -0.055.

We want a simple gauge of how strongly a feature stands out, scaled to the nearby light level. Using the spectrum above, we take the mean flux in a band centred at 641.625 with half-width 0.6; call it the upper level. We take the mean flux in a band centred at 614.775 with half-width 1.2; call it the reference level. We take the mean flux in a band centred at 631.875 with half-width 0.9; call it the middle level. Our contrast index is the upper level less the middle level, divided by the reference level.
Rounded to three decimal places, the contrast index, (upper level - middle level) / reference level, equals 0.020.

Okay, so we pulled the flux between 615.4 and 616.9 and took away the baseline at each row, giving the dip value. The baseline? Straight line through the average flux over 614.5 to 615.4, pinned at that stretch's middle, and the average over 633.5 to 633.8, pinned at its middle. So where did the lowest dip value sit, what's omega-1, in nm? 616.80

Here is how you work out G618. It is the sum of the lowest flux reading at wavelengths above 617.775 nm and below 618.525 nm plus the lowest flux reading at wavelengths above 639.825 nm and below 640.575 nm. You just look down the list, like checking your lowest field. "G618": 39.0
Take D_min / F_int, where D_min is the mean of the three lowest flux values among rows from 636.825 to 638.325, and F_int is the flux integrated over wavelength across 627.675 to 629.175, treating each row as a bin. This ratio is 0.670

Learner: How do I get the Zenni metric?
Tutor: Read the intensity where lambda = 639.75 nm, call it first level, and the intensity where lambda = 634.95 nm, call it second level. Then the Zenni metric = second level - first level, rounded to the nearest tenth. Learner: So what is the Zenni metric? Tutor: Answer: 3.2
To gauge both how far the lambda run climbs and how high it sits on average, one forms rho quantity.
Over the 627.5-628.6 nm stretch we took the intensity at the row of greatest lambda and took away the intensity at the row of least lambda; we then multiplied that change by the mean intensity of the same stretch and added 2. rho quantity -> -88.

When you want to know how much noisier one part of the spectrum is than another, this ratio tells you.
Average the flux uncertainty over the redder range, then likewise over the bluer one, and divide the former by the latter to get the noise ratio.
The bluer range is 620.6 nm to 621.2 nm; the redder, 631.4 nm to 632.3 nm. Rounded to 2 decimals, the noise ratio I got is 0.96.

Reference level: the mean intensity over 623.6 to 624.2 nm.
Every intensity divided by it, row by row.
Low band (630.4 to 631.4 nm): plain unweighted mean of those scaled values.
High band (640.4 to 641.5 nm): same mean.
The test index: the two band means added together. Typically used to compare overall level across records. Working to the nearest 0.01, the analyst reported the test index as 1.88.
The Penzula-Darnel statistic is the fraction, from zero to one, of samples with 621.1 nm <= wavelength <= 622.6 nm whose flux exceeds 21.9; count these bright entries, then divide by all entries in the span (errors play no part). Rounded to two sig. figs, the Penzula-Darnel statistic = 0.50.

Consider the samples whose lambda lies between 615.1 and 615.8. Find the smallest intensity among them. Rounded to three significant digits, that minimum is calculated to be 19.8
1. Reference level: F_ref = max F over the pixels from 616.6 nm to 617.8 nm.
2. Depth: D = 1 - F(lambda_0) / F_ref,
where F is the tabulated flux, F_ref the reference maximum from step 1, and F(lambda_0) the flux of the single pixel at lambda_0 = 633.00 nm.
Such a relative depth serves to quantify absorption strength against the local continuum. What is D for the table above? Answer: 0.17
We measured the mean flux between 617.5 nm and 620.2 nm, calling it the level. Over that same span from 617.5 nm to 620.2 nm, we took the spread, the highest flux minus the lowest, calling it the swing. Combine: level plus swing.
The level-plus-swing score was 29.1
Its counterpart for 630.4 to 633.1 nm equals 26.9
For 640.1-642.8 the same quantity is 29.6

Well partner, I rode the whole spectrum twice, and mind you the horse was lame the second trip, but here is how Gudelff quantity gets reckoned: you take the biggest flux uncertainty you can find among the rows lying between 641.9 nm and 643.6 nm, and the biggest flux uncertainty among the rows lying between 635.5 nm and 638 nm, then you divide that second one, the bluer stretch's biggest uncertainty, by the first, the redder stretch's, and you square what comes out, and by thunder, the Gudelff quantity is 2.6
